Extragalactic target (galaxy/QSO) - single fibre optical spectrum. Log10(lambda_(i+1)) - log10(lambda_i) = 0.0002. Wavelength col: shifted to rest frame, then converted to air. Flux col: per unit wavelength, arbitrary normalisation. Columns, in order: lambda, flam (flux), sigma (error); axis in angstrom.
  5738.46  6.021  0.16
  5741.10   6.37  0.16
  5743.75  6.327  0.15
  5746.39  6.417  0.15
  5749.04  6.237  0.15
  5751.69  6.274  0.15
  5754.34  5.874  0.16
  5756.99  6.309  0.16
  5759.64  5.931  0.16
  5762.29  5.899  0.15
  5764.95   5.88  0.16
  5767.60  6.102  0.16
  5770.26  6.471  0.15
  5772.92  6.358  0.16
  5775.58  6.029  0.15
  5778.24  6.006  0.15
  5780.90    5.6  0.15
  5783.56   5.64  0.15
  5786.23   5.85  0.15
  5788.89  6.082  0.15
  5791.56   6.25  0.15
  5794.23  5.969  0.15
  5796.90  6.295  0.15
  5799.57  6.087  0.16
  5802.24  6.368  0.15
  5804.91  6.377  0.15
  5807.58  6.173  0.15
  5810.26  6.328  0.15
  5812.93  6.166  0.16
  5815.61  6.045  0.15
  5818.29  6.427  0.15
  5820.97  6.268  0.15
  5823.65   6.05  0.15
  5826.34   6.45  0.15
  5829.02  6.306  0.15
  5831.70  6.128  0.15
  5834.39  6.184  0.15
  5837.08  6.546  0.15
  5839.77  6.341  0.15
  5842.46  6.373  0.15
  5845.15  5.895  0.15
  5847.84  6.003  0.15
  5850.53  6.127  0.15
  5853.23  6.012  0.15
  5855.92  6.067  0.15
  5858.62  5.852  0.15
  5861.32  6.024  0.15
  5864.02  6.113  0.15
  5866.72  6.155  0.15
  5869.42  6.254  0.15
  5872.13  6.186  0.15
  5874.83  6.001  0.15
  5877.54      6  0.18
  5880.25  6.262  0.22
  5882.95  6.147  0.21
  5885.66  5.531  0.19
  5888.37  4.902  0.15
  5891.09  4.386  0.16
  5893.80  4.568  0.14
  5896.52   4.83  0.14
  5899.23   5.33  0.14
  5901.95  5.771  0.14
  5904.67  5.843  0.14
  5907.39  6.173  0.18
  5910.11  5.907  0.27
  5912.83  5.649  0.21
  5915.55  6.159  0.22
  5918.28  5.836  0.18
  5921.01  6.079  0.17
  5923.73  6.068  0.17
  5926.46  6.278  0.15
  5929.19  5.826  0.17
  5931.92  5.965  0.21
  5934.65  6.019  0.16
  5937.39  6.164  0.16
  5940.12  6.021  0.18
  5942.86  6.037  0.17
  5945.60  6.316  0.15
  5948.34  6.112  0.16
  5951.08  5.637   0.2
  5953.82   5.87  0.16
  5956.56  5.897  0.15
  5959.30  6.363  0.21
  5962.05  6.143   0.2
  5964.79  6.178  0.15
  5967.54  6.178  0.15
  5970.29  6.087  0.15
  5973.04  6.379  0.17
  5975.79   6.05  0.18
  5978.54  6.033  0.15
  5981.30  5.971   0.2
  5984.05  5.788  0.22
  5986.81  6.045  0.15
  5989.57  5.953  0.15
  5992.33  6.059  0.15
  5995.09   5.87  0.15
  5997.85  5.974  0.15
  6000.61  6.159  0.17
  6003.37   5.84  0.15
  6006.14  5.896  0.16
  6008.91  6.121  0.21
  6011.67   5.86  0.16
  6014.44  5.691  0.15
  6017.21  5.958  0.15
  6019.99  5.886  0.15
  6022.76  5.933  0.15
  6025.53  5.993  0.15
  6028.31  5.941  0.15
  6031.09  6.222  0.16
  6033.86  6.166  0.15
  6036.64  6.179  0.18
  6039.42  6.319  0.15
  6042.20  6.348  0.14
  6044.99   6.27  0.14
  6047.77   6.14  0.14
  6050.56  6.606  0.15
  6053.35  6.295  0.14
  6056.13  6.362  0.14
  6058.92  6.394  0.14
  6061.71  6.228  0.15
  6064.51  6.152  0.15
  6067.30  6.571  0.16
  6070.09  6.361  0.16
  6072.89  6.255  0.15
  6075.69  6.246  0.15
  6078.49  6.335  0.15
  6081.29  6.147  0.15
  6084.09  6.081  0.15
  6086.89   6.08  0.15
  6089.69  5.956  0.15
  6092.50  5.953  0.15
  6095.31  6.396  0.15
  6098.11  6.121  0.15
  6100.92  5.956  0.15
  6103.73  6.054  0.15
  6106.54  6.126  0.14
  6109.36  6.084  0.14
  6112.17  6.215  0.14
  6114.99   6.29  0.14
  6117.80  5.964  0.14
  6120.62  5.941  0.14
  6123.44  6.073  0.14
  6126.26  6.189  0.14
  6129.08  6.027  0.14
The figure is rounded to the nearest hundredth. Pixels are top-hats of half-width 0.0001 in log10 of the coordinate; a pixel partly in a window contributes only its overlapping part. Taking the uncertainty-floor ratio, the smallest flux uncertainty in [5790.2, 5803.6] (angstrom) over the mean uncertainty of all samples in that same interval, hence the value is 0.99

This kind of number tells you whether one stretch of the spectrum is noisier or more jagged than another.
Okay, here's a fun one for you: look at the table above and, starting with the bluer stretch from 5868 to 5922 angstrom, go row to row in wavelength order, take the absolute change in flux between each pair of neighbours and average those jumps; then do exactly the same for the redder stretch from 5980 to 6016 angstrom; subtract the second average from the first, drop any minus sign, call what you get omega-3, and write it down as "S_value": 0.13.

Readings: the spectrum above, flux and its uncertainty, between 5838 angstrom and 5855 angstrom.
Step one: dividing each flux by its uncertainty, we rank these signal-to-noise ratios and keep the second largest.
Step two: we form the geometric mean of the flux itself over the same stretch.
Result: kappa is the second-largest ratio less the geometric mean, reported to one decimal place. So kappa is 36.2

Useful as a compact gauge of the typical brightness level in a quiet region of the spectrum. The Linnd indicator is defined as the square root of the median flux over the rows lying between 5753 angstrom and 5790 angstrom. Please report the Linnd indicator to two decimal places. 2.44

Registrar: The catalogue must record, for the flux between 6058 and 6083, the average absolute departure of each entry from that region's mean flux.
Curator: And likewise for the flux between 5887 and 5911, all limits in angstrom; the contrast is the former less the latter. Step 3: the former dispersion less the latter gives -0.456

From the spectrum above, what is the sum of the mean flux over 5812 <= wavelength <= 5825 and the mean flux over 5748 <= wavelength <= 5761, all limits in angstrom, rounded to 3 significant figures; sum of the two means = 12.3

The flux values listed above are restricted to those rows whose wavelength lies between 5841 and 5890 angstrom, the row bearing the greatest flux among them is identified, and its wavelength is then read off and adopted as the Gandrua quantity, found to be 5842.46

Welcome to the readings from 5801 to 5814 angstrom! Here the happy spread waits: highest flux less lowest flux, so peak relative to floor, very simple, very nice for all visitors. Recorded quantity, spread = 0.21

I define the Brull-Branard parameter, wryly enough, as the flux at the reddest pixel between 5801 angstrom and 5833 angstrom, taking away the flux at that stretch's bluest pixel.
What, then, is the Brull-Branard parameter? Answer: -0.2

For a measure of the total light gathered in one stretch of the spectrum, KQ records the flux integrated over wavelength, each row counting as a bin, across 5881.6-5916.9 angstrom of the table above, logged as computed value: 193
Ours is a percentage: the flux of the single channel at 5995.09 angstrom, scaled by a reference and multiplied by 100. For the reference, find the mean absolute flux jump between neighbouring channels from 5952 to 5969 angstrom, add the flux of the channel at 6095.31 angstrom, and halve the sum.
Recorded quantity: 179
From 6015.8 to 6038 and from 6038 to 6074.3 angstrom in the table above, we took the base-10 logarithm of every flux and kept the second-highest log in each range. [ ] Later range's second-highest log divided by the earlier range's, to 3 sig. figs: 1.03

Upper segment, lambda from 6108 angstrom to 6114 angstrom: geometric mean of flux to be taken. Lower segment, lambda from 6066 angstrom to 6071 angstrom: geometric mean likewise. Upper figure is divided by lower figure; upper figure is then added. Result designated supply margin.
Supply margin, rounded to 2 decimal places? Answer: 7.10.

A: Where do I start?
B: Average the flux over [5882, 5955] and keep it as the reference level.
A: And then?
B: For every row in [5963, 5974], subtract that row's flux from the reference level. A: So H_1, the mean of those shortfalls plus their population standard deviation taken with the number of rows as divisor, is -0.34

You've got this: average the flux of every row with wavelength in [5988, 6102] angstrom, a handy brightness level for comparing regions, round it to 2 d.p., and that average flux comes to 6.13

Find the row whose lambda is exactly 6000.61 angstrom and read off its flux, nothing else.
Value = 6.159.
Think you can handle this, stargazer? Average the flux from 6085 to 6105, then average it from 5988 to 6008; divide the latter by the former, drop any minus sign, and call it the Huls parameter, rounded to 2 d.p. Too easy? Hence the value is 0.98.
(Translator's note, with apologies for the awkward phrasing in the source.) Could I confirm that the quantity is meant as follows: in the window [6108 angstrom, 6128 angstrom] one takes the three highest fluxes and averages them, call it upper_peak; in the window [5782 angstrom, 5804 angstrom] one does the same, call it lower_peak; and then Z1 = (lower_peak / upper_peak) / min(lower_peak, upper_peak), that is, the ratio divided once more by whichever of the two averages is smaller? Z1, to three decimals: 0.162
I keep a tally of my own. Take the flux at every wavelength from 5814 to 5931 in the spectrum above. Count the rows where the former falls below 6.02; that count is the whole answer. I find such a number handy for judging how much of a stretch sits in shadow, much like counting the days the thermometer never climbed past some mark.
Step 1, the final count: 18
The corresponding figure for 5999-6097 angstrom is 11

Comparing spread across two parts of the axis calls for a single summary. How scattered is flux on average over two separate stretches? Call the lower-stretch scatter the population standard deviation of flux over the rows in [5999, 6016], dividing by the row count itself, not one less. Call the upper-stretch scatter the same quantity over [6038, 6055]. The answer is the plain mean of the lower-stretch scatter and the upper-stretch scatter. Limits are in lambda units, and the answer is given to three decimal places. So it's 0.152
